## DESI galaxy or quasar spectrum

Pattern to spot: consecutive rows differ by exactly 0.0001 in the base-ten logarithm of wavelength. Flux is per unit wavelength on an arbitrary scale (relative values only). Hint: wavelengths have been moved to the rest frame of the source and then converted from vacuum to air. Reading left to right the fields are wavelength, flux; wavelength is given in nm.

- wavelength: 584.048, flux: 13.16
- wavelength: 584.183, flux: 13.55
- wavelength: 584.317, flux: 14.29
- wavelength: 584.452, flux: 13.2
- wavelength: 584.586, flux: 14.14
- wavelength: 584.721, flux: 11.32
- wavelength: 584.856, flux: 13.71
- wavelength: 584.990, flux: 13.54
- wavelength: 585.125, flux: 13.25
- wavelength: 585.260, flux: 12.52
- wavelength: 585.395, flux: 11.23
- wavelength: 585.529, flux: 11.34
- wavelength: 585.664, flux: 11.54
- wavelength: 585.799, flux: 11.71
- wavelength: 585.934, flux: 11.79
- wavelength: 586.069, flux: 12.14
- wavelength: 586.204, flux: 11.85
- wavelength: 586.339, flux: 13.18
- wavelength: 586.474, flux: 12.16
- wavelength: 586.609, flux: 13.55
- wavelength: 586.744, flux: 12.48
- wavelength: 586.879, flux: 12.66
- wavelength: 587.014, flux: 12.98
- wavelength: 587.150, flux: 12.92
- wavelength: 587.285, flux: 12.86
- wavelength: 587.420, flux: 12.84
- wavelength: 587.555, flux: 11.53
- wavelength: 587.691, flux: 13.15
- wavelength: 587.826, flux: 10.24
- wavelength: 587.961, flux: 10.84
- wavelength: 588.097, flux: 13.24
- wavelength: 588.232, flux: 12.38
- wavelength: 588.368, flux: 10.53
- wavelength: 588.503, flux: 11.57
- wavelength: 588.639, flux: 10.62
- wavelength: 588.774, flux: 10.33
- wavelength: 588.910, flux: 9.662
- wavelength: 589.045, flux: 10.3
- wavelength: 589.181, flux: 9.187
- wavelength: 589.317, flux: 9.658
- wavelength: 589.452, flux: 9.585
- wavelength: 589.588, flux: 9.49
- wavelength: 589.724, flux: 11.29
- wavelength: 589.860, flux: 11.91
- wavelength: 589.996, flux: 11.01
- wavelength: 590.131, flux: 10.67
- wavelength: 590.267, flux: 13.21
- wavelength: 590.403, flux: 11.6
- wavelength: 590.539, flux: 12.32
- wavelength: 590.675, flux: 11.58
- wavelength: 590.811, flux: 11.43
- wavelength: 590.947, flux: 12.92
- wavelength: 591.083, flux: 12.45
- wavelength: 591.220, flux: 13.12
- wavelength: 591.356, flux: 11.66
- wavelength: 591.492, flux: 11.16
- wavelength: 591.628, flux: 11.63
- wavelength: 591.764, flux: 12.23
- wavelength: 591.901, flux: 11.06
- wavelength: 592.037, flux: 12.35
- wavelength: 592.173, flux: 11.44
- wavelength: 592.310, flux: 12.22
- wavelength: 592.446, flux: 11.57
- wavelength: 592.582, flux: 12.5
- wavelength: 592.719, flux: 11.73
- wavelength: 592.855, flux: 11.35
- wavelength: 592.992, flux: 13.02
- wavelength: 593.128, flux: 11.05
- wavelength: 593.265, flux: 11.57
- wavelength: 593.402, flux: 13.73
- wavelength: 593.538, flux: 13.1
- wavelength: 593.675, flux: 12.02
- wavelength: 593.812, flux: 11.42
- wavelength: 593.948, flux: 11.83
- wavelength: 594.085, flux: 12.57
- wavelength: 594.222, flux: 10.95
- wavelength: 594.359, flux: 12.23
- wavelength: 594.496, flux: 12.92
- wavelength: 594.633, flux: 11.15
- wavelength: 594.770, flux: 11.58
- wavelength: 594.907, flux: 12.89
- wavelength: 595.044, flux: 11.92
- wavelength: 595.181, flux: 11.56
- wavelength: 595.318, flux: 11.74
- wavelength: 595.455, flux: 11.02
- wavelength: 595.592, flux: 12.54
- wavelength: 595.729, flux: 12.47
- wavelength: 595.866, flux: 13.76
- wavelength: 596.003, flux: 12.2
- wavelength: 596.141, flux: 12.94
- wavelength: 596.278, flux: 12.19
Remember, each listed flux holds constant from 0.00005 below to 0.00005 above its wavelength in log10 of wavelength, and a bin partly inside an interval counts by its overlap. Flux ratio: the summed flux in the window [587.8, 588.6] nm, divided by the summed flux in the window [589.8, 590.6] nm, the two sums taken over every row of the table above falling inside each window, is 0.97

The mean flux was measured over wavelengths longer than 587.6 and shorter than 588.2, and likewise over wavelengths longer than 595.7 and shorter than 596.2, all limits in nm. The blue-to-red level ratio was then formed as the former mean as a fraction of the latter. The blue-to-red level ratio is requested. 0.92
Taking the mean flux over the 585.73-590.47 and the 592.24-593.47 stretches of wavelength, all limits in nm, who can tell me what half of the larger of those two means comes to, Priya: 6.04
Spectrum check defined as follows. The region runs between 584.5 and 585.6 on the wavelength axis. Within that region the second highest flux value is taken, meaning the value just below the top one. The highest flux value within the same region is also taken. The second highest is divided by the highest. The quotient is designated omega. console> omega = 0.970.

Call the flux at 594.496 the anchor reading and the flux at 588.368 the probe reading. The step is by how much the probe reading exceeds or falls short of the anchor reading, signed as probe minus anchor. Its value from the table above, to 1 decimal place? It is -2.4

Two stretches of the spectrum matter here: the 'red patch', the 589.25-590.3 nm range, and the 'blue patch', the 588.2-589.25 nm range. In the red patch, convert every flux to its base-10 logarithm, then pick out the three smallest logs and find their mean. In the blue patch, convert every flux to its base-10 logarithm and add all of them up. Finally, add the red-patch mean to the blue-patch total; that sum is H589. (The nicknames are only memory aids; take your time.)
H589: 9.2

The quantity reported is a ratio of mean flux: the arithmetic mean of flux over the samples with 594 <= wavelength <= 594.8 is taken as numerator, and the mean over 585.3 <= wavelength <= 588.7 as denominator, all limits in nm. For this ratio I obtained 0.99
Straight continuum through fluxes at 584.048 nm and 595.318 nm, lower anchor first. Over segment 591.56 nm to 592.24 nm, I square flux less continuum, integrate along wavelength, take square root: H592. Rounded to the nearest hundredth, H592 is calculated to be 0.53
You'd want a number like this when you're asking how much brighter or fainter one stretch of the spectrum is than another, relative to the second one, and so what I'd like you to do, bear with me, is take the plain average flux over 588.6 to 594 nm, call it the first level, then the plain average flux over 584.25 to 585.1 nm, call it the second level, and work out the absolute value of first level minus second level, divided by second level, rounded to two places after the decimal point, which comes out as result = 0.14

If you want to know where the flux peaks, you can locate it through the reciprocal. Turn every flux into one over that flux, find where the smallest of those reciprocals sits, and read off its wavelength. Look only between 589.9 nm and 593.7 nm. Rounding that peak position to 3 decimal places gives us 593.402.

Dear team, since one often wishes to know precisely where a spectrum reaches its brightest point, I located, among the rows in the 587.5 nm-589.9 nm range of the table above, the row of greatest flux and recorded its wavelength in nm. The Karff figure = 588.097 nm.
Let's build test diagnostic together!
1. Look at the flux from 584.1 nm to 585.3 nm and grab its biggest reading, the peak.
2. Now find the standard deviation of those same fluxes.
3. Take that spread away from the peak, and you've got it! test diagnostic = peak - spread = 13.4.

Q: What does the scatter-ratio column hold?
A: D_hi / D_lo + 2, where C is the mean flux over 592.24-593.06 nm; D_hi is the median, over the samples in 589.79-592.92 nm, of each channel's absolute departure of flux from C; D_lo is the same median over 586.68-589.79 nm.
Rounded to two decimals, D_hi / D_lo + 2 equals 2.41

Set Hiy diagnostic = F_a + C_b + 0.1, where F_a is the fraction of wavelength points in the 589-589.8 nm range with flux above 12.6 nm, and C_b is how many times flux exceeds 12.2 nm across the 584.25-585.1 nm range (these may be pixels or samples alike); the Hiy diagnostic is 5.10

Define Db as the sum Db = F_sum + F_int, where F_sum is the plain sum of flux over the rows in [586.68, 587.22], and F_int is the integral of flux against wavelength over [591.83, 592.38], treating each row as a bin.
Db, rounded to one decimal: 57.5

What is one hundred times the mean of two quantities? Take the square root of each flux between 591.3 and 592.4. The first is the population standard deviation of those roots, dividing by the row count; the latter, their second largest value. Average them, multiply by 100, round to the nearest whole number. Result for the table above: 178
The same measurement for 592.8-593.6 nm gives 188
